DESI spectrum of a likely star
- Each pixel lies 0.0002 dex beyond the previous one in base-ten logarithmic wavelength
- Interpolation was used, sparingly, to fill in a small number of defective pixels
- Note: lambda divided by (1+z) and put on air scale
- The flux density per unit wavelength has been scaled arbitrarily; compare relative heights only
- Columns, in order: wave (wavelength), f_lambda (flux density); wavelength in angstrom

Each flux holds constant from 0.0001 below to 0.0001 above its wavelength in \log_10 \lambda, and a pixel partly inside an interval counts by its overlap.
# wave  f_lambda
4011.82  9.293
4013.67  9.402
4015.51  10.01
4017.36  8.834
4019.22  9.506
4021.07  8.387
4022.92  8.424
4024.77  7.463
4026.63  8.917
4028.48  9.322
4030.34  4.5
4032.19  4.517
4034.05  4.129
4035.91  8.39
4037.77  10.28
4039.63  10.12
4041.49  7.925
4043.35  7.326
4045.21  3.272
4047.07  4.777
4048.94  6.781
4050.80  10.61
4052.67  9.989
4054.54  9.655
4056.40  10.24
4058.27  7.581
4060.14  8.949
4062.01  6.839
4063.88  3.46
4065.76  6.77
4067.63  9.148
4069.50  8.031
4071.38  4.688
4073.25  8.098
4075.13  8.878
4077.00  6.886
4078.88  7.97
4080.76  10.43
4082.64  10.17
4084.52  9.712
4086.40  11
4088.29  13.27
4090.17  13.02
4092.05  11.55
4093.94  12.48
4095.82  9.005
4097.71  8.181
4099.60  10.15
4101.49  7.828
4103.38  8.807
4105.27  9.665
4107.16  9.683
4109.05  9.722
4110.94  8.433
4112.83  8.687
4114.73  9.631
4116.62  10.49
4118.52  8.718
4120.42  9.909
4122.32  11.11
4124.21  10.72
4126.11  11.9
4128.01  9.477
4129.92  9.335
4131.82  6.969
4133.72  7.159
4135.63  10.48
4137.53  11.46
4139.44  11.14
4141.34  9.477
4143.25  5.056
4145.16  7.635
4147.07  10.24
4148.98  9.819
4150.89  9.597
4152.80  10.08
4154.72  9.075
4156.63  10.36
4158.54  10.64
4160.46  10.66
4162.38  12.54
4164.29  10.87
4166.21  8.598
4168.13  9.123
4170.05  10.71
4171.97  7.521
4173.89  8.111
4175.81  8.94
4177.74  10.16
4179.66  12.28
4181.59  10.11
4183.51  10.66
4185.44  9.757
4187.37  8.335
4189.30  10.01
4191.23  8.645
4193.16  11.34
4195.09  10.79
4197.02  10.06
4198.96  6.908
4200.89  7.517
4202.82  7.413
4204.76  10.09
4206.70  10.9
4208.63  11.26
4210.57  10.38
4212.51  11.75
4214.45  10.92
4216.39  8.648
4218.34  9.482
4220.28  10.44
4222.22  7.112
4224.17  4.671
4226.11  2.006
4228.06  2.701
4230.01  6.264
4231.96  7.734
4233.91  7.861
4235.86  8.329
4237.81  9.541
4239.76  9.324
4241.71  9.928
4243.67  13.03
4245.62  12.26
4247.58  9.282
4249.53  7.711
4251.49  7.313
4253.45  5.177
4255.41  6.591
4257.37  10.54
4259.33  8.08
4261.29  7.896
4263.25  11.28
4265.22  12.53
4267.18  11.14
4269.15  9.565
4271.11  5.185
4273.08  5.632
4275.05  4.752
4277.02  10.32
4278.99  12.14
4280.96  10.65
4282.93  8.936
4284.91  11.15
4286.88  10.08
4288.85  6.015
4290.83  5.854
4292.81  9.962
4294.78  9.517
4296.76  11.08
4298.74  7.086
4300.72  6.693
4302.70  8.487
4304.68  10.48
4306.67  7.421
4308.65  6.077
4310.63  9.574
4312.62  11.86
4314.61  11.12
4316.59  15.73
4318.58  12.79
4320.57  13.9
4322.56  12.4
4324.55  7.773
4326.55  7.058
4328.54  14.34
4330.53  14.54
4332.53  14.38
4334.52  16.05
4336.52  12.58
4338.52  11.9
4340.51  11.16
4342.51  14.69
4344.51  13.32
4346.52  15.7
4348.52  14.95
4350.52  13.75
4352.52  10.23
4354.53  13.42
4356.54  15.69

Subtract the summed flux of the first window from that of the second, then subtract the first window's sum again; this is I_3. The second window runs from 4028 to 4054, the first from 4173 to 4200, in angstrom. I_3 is -170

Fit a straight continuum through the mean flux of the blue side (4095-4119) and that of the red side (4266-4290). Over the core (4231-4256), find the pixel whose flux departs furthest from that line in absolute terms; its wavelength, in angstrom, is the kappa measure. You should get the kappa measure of 4243.67 angstrom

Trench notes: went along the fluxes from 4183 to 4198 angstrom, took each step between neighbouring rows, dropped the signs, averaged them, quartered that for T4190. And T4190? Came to 0.33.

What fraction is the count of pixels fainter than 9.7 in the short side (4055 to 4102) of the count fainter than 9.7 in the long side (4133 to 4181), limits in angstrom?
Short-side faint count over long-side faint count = 1.36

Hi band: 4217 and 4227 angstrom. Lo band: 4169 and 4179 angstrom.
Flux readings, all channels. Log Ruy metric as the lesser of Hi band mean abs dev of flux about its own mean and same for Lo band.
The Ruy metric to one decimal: 1.1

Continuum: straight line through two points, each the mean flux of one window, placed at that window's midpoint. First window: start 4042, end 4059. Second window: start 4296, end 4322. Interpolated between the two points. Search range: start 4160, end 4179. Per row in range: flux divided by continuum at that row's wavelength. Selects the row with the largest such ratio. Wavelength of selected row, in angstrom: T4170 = 4162.38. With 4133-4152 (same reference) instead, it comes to 4137.53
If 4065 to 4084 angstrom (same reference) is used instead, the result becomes 4080.76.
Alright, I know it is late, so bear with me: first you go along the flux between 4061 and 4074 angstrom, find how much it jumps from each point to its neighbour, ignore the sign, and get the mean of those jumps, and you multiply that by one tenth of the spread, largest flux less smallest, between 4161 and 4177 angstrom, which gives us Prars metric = 1.4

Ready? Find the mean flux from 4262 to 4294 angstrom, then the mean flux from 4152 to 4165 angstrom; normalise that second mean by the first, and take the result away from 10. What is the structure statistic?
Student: 8.83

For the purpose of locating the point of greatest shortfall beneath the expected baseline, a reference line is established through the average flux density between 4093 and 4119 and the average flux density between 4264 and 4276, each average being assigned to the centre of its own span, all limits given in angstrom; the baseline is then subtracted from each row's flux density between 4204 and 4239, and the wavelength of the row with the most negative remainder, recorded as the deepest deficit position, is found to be 4226.11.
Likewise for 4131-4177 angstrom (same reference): 4143.25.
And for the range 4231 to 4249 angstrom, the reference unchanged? 4231.96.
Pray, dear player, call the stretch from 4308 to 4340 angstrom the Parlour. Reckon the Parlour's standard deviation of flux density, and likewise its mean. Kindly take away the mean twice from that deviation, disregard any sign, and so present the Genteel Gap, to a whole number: 21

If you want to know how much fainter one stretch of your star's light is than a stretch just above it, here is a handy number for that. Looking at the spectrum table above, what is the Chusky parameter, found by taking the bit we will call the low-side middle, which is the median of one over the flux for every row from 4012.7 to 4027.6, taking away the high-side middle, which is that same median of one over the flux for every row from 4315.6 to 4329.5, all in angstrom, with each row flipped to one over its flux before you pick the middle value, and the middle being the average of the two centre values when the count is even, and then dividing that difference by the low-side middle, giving 0.31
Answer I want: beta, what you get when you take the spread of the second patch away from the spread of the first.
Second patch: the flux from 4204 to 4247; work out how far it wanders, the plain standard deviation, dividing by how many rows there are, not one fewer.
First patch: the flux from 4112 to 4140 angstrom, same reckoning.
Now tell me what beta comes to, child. -1.4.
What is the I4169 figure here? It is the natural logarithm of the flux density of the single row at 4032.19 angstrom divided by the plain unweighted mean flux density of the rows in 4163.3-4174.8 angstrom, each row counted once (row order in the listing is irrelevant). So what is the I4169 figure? -0.7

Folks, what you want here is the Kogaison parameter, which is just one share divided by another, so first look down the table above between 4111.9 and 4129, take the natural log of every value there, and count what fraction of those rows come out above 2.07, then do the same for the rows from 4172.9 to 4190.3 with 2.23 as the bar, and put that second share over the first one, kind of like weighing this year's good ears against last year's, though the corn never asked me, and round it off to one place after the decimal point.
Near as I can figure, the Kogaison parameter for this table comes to 0.7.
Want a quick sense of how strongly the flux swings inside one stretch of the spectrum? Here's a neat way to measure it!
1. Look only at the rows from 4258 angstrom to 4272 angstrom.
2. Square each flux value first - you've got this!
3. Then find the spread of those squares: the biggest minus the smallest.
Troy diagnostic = 130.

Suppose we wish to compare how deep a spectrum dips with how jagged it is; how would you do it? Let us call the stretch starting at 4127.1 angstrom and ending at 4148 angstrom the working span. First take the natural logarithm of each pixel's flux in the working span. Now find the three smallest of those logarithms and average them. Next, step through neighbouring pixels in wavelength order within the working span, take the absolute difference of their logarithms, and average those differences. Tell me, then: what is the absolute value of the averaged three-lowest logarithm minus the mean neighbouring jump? 1.61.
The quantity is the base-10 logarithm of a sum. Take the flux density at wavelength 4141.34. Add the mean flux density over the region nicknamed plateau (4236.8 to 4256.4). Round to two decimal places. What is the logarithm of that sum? 1.27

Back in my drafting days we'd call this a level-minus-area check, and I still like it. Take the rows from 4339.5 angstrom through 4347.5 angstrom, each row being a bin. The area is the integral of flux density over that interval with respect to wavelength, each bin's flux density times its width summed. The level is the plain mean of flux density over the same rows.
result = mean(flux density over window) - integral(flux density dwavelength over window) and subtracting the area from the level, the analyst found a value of -96.0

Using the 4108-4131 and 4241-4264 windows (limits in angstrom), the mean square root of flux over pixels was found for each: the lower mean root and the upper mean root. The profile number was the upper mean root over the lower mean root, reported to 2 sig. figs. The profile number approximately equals 0.95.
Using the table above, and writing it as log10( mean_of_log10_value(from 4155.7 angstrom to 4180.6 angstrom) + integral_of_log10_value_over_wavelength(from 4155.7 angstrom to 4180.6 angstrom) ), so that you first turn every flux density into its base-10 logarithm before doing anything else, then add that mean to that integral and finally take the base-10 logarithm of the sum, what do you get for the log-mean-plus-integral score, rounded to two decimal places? 1.41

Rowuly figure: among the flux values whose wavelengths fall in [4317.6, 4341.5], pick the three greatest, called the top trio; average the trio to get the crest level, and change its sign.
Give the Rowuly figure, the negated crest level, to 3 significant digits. -15.0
